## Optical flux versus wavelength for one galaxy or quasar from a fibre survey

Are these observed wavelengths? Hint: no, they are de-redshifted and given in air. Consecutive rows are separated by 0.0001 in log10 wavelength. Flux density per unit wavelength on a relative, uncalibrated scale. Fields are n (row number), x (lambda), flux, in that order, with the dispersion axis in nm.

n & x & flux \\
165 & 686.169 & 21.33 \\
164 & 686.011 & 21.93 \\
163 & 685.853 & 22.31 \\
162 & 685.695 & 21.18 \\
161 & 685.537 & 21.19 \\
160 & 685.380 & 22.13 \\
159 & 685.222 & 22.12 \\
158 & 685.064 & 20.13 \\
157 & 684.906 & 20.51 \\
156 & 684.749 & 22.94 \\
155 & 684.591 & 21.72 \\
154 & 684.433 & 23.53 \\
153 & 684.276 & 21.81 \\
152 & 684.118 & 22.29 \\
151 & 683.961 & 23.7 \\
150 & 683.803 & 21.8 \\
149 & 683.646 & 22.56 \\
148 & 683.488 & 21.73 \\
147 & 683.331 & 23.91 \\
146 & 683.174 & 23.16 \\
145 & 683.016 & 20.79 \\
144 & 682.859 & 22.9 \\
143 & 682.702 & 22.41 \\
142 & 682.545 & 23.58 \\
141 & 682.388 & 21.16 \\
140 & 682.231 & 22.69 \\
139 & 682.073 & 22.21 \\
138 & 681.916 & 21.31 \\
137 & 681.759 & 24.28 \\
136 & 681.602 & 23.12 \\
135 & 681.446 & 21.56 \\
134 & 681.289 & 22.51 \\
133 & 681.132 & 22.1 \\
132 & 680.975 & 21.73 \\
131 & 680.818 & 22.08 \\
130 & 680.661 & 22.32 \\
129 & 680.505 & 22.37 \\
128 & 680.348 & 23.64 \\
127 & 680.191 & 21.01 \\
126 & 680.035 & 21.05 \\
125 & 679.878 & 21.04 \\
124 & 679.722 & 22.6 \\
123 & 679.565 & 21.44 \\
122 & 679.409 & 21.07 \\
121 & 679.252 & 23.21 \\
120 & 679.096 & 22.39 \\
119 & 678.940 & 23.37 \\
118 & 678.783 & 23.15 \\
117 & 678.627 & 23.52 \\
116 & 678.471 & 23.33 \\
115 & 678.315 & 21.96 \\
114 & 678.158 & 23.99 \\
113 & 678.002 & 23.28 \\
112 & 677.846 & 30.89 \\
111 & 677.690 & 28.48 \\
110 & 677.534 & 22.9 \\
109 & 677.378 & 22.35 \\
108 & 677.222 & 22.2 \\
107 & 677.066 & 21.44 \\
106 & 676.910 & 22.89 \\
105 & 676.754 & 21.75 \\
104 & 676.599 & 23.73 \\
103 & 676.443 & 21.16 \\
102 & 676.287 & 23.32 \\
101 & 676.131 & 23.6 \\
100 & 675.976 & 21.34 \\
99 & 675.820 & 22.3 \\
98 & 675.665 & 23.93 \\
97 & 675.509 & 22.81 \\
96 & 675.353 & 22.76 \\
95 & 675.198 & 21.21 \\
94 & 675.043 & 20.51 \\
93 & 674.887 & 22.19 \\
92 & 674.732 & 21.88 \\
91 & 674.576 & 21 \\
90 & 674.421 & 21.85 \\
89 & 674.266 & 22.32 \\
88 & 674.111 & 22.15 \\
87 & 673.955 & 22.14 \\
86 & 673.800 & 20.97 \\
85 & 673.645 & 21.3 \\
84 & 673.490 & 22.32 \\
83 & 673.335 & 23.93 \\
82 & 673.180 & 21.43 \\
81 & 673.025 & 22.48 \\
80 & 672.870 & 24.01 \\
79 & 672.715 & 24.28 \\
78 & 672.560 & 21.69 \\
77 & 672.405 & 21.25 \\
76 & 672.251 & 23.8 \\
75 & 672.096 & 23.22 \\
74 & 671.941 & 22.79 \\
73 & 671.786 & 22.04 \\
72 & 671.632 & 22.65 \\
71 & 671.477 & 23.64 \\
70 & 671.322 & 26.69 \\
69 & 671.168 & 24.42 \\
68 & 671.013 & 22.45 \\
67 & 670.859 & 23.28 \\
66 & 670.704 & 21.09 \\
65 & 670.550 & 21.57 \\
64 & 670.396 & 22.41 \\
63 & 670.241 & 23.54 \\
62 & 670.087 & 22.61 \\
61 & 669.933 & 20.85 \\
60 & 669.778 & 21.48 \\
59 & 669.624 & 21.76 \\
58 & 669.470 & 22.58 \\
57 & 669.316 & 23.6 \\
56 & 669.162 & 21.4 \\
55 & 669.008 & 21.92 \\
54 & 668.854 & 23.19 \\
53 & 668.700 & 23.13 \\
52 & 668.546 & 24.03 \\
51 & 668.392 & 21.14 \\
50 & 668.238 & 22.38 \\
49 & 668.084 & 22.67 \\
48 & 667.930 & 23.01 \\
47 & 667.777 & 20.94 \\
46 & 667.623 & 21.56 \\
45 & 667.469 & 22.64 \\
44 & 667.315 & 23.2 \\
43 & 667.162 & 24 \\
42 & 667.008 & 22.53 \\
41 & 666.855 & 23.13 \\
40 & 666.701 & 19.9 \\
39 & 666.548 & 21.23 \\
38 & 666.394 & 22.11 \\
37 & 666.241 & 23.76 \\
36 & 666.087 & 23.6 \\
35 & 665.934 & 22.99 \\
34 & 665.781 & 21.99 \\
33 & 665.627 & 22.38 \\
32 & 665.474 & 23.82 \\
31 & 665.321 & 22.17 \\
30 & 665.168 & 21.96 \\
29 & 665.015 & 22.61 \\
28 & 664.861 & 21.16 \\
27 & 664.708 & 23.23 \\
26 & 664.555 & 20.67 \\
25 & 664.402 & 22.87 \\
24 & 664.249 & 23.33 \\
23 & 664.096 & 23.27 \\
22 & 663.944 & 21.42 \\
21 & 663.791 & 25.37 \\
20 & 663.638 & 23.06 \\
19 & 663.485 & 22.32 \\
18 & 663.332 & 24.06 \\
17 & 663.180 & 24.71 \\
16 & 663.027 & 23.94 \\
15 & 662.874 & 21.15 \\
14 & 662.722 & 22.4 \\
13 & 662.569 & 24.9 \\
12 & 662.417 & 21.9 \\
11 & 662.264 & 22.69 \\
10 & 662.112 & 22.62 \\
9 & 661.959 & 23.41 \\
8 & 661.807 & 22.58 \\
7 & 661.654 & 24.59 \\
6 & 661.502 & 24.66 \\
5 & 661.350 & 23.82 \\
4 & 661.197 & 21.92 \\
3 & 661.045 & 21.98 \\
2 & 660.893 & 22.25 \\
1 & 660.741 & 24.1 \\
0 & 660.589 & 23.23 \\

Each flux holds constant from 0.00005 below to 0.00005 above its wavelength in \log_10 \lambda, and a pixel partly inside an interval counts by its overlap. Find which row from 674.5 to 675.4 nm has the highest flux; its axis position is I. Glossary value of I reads 675.353 nm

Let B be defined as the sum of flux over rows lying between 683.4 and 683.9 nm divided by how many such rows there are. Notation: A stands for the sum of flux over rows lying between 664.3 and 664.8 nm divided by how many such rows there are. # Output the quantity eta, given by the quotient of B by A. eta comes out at 0.99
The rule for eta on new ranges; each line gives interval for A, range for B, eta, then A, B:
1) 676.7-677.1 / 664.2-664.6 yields 1.01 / 22.0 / 22.3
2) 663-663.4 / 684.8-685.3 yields 0.86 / 24.2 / 20.9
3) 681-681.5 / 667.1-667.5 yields 1.06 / 22.1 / 23.3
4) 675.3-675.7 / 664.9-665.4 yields 0.96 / 23.2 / 22.2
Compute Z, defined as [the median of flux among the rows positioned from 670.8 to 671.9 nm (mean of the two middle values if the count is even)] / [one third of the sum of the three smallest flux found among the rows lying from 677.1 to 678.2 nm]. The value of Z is 1.04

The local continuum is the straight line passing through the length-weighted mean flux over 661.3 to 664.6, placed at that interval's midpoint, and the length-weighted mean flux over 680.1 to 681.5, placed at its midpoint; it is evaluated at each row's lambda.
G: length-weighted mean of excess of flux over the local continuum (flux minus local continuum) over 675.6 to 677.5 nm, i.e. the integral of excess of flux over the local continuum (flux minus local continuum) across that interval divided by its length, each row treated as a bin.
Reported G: 0.1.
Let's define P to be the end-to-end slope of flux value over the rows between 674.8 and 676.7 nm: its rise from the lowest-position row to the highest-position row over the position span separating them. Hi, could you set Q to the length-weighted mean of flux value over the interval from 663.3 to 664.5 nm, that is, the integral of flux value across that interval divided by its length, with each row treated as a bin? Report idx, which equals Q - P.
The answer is 22.2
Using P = 0.90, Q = 23.1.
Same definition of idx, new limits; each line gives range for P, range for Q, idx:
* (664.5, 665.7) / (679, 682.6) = 20.6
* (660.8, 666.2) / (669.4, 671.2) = 22.0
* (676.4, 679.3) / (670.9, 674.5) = 22.1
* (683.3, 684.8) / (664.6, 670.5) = 23.1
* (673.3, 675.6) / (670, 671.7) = 23.6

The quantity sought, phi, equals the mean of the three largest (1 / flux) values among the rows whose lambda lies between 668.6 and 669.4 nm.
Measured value 0.0452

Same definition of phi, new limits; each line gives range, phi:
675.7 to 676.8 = 0.0467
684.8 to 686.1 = 0.0485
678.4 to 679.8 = 0.0463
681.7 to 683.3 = 0.0474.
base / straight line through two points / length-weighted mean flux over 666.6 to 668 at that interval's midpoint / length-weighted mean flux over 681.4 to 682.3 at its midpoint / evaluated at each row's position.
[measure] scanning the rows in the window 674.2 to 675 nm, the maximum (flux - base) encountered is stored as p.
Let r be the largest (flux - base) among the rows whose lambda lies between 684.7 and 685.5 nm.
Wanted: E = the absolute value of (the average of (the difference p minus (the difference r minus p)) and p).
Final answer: 0.3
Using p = -0.1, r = 0.3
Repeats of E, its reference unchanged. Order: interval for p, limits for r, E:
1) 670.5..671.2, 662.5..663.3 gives 1.7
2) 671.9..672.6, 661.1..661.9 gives 0.9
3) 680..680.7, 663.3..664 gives 0.1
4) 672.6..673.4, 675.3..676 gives 2.1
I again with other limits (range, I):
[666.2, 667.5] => 667.162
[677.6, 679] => 677.846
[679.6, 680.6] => 680.348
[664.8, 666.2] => 665.474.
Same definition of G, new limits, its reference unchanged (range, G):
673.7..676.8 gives -0.3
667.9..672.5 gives -0.1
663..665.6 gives -0.2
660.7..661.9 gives -0.1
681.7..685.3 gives 0.3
